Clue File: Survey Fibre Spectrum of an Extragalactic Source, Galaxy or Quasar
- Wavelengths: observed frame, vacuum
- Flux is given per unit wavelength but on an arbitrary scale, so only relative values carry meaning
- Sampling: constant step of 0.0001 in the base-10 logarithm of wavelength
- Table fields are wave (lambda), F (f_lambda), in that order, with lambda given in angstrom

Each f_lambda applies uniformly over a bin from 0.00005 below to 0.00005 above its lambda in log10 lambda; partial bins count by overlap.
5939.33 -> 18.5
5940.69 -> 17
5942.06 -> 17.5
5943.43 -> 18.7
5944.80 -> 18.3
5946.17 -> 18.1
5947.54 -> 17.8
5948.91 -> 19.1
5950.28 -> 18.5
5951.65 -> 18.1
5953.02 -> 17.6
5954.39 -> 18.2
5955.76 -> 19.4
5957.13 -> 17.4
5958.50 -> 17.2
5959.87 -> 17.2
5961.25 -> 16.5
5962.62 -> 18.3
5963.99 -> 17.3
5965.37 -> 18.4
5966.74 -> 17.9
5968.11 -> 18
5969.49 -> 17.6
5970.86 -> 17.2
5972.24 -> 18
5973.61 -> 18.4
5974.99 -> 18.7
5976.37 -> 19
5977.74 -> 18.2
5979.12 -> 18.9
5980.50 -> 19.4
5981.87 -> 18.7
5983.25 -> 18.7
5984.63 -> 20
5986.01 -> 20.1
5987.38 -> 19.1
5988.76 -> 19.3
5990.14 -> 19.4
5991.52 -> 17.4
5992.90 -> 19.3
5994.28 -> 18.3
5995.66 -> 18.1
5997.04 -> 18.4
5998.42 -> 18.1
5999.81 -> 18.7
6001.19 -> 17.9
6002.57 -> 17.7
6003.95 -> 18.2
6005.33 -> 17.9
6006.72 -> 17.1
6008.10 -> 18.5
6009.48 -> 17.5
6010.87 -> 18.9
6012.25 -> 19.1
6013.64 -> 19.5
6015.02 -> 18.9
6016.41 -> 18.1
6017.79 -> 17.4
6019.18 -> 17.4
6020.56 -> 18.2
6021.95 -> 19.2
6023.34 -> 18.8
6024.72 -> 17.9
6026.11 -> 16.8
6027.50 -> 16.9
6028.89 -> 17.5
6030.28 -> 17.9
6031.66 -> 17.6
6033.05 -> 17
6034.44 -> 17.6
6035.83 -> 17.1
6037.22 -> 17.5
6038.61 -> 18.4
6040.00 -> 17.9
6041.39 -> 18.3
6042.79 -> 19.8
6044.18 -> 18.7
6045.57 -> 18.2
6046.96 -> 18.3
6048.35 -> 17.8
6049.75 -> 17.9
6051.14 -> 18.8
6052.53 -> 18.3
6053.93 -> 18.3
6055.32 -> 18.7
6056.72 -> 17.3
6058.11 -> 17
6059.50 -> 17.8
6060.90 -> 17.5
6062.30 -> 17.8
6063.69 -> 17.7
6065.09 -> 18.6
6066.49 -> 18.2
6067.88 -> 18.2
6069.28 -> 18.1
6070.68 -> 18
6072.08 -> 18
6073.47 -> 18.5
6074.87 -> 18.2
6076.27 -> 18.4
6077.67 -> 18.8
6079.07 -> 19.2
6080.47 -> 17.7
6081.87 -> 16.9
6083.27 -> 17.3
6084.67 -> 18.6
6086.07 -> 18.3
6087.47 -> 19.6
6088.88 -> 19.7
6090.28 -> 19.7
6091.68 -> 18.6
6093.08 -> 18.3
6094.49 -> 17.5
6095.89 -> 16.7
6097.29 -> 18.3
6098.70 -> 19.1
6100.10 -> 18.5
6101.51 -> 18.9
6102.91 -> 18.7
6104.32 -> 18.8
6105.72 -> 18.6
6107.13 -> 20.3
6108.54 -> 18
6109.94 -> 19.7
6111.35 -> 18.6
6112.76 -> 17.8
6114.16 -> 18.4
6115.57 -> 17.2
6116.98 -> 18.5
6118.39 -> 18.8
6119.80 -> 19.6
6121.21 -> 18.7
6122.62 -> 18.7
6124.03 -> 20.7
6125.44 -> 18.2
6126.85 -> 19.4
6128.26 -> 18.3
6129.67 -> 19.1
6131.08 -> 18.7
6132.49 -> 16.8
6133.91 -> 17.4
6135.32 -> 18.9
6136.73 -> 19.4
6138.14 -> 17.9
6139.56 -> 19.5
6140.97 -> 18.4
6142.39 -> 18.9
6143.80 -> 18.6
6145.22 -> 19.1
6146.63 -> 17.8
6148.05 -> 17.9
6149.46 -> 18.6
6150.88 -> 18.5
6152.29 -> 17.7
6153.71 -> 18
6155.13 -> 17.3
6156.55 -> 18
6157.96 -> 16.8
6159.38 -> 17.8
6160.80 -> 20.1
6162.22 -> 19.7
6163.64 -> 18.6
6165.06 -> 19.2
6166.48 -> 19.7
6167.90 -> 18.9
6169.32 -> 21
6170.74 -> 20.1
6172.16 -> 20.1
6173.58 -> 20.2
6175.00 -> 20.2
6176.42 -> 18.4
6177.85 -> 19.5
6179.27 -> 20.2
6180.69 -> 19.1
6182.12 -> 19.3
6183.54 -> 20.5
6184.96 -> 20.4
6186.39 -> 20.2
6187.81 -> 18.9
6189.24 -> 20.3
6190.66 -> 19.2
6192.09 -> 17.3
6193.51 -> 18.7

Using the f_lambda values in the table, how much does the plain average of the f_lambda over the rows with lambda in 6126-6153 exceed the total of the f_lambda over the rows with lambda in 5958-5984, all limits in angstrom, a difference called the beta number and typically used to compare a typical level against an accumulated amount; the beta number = -325.1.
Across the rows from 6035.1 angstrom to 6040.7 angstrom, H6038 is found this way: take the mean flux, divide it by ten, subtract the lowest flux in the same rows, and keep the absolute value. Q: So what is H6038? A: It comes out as 15.3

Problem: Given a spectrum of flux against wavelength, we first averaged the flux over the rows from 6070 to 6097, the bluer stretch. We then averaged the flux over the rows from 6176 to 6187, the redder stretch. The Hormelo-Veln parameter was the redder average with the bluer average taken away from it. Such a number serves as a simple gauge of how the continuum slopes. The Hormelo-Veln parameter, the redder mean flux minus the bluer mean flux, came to 1.4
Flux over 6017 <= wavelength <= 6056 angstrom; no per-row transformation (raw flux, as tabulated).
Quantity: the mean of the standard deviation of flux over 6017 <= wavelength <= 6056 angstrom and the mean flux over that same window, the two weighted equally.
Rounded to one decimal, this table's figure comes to 9.4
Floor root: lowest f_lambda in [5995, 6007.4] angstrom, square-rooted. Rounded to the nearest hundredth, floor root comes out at 4.14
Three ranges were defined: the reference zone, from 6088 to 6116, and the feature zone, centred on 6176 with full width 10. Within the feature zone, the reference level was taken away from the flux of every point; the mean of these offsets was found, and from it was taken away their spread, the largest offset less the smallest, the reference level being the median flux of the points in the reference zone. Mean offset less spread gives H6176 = -0.7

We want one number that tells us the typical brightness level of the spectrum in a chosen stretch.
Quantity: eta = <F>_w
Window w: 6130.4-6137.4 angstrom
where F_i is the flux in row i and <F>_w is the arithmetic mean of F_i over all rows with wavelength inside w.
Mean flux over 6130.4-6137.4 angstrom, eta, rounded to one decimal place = 18.2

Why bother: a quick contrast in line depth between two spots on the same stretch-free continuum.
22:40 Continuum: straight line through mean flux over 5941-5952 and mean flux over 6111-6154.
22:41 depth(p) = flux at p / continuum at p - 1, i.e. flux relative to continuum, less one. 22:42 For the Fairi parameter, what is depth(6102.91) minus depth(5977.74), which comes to 0.02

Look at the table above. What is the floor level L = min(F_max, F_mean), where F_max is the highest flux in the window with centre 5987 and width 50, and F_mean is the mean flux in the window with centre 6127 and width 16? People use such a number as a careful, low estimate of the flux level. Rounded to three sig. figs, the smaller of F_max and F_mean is 18.7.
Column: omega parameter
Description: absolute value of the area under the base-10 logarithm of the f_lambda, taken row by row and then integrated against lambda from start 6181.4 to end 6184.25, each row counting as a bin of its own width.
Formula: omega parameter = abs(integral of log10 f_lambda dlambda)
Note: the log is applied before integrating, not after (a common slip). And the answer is 3.70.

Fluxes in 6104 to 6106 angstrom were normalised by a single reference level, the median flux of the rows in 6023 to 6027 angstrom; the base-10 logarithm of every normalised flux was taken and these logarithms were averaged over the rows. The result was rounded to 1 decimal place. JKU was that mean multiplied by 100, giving 1.9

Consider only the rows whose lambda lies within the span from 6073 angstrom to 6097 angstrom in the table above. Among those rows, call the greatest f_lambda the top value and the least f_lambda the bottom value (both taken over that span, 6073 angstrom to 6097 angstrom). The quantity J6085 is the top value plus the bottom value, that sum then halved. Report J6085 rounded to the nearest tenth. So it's 18.2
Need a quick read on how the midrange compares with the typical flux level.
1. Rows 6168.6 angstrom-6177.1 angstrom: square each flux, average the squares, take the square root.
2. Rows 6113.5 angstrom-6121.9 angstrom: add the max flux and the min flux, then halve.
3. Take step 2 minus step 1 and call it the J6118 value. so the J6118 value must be -1.6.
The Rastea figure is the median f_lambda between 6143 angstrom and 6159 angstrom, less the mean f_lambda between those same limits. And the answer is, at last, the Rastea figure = -0.03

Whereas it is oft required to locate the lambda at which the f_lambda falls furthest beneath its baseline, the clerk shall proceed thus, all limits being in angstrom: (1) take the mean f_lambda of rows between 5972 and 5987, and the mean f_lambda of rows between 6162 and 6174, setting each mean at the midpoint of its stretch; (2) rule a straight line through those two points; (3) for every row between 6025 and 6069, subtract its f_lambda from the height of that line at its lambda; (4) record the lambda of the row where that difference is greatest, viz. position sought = 6026.11 angstrom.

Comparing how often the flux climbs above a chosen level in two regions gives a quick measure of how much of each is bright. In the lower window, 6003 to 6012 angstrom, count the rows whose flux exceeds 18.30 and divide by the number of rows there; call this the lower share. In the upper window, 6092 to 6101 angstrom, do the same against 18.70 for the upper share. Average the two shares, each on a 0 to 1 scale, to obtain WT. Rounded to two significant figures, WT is 0.25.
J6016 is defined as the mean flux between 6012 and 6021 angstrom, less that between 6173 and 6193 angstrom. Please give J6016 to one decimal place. -1.2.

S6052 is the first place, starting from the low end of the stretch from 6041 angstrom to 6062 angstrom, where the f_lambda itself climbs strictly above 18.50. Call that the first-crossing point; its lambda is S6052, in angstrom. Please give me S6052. 6042.79 angstrom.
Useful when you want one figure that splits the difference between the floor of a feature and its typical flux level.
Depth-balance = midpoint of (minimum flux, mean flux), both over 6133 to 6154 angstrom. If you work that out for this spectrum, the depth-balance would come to 17.9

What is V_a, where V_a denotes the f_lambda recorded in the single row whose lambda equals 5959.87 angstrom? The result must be 17.2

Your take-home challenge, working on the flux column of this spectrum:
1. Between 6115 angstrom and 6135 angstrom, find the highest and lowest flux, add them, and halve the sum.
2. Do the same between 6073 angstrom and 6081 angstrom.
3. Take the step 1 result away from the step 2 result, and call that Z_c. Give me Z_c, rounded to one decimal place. -0.3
